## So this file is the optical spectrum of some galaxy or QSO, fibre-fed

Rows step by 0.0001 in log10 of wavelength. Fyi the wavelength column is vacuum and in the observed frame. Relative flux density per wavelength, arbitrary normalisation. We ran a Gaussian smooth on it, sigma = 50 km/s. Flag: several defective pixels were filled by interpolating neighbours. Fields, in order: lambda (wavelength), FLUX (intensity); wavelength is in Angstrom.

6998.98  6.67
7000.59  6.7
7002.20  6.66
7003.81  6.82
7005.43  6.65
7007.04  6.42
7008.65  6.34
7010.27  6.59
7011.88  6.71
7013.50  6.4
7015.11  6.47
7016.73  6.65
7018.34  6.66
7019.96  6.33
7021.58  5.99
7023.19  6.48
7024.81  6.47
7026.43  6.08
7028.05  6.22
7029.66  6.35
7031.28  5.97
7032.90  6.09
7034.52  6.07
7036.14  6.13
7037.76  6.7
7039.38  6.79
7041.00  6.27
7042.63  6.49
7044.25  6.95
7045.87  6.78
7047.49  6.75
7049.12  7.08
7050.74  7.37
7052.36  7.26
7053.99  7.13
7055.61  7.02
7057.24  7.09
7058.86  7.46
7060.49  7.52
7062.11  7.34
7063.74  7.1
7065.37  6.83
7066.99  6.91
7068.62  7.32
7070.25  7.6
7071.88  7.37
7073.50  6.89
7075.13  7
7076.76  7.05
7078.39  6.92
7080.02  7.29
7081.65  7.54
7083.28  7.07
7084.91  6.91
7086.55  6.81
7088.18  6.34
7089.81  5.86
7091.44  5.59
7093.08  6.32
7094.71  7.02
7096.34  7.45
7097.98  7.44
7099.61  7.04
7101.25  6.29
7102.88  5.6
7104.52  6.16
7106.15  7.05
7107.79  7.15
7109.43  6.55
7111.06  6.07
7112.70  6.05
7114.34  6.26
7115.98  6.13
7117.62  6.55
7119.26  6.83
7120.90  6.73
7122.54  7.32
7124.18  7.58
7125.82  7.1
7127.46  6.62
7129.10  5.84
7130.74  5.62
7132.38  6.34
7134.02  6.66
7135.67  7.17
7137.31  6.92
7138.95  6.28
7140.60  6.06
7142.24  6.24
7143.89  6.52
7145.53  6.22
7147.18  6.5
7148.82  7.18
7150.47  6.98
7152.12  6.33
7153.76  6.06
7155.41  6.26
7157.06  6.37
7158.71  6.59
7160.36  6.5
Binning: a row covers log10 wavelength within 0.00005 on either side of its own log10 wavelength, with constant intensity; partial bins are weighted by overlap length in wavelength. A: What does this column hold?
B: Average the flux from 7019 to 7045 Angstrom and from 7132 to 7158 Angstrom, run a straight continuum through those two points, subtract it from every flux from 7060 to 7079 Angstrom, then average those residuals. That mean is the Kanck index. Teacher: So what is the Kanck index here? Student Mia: 0.76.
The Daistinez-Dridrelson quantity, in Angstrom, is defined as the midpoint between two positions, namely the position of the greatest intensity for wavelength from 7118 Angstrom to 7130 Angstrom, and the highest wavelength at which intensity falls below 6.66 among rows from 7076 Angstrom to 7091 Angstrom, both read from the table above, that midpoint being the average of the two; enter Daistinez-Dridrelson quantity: 7107.0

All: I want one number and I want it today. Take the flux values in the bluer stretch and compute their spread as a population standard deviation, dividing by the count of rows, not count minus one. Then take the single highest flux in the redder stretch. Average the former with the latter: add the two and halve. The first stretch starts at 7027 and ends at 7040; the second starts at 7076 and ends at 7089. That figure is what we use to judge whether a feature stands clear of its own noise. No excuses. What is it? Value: 3.91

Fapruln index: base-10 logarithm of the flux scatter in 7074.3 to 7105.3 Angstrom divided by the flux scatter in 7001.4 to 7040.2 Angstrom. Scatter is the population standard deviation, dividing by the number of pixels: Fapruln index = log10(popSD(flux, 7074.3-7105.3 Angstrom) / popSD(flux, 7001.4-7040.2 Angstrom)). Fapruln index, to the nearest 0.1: 0.4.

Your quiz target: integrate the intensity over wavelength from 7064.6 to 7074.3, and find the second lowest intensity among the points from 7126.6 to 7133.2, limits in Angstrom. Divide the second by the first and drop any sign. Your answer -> 0.084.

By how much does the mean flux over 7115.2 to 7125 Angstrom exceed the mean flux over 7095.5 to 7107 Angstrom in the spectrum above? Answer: 0.1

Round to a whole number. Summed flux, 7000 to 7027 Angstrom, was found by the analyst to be 110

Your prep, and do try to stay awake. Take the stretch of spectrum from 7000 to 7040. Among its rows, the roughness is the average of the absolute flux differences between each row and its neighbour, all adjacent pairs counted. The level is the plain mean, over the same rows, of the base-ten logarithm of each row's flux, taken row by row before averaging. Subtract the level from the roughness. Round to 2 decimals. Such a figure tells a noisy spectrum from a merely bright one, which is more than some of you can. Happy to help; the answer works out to -0.61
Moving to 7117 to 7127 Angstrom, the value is -0.50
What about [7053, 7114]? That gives -0.50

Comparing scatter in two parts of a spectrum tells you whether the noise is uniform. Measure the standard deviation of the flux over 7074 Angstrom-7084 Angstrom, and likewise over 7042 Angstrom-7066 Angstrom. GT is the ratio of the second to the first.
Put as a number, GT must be 1.3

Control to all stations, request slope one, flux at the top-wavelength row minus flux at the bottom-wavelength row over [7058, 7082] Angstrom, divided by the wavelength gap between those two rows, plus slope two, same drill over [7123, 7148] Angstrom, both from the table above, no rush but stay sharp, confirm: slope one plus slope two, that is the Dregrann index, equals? -0.043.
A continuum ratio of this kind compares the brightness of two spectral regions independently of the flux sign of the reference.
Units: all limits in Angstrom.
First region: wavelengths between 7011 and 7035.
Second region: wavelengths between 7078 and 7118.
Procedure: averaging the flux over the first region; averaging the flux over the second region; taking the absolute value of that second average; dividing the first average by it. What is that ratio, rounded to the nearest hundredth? 0.96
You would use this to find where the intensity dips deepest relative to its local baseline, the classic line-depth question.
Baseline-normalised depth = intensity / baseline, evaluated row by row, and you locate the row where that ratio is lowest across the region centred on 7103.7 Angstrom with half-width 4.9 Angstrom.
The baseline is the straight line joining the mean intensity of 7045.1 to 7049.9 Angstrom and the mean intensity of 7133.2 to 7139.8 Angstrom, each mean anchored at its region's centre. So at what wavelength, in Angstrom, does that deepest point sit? 7102.88 Angstrom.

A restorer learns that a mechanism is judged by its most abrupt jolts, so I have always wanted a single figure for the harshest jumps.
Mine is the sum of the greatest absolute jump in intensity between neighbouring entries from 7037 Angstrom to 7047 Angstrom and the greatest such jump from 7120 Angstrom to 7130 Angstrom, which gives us 1.30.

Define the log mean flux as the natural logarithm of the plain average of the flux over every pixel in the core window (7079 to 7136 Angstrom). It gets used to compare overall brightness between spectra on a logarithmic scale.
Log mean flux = 1.89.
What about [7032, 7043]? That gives 1.85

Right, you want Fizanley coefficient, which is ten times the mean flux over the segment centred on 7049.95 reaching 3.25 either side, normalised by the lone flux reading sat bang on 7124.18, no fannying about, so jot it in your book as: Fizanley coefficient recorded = 9.4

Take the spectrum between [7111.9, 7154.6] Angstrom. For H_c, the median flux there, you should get 6.5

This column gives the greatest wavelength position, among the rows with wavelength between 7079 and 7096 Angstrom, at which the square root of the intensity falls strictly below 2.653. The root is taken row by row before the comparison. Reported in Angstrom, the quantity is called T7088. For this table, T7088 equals 7094.71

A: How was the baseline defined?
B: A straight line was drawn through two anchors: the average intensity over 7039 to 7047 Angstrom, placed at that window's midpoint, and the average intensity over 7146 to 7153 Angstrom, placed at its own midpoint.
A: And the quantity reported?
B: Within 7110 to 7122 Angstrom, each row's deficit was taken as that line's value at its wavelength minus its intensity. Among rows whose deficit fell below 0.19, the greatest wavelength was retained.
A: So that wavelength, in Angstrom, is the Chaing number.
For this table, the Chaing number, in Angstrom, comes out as 7120.90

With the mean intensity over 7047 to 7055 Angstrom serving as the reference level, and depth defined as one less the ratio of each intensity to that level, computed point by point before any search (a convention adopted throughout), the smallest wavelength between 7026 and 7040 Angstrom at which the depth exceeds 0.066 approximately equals 7026.43 Angstrom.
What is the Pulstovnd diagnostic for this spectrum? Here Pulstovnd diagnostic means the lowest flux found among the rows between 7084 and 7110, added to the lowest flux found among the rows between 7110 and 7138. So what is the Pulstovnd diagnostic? 11.21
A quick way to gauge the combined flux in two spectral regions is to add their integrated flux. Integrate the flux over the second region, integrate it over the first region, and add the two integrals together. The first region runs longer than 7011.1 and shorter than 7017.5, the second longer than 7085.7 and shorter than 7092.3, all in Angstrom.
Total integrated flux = 82.5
